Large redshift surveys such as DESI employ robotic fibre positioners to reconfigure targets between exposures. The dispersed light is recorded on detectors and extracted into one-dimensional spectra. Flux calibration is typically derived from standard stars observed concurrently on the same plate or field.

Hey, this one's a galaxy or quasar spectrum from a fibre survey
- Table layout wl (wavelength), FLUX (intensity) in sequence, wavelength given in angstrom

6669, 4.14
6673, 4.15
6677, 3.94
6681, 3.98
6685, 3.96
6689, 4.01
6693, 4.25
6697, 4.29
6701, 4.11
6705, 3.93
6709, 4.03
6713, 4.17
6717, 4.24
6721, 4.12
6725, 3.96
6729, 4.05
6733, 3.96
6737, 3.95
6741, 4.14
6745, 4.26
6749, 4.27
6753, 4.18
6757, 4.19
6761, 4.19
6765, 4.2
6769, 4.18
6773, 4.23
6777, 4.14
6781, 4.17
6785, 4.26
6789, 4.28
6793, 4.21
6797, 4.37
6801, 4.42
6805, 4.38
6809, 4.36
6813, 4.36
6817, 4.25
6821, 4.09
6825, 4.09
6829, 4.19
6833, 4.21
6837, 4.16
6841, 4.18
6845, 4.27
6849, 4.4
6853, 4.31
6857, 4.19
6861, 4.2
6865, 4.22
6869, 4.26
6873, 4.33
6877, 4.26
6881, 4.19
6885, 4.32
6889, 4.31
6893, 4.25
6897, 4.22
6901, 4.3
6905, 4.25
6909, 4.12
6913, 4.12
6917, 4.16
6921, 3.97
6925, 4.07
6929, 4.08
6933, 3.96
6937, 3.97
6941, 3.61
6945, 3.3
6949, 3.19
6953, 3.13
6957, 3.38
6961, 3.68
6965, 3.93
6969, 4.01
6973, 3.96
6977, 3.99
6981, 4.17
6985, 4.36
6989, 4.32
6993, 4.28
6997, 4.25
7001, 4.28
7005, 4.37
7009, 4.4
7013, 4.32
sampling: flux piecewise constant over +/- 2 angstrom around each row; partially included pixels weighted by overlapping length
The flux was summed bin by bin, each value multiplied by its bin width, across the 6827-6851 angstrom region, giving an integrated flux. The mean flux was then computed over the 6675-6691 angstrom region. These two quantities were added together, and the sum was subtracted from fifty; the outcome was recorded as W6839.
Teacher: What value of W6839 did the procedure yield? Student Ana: -56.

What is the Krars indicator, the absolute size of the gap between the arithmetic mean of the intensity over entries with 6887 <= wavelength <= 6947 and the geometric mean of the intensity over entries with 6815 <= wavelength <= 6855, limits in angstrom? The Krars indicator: 0.17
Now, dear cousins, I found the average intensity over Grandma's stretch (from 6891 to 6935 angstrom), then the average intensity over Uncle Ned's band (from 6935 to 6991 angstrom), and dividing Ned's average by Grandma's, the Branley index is 0.92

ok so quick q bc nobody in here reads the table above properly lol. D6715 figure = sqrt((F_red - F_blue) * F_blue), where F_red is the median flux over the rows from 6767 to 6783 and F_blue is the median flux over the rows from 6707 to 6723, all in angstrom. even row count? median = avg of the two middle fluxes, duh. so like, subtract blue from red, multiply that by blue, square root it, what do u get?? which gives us 0.353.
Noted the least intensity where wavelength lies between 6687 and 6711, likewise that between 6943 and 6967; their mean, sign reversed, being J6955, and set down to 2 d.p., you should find -3.53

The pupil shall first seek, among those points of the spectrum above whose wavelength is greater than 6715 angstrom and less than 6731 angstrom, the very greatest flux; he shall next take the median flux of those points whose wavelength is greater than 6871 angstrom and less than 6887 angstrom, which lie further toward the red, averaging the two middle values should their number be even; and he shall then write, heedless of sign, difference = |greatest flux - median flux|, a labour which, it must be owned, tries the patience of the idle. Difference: 0.050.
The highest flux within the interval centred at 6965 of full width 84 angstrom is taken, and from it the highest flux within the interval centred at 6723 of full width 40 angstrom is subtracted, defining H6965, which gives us 0.13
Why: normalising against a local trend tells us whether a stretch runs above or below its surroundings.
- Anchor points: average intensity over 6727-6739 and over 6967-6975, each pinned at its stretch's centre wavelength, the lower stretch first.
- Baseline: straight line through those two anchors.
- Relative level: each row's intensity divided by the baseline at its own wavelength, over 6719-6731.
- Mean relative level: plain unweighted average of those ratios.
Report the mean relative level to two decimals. 1.01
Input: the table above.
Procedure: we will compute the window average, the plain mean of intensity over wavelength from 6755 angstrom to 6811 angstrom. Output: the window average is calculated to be 4.26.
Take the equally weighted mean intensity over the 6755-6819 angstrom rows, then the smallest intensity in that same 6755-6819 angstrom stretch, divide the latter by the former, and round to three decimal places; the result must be 0.971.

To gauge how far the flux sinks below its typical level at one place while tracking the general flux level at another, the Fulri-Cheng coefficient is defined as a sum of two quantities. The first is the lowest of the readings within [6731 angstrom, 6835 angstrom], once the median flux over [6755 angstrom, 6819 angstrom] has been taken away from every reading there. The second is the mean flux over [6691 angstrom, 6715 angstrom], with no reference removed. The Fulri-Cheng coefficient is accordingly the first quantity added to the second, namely 3.8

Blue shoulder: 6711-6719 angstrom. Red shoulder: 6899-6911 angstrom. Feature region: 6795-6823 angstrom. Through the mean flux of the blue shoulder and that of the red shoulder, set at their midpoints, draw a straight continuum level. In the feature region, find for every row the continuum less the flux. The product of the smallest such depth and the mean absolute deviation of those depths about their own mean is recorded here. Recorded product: -0.018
